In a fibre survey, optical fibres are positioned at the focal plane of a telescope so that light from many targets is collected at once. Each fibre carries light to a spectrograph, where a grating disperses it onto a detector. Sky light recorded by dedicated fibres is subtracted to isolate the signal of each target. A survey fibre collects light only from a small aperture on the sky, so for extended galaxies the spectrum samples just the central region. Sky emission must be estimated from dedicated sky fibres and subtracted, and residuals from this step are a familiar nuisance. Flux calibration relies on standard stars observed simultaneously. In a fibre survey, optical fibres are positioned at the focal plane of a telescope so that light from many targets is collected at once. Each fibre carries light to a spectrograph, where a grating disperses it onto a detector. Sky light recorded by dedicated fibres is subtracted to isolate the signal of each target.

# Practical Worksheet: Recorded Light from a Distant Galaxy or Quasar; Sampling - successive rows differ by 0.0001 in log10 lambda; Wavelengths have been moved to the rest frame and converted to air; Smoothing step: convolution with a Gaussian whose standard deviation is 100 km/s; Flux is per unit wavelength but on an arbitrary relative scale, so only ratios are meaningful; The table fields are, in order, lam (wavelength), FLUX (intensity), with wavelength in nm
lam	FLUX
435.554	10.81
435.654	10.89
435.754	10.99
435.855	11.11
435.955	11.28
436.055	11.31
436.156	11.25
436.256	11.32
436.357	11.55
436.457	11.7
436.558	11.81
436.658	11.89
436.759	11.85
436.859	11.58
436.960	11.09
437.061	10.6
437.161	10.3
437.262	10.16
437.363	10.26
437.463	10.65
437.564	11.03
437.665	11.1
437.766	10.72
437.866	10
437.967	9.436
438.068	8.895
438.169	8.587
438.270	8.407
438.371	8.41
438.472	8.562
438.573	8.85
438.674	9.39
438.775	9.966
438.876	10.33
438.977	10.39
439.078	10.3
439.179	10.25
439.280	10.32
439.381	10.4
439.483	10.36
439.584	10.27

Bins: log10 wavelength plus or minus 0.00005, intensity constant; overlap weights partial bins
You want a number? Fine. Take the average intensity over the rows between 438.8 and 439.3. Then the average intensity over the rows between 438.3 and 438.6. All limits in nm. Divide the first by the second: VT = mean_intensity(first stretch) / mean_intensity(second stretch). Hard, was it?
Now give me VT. 1.20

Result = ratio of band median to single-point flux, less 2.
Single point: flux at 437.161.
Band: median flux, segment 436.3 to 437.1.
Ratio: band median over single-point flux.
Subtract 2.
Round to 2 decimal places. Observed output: -0.87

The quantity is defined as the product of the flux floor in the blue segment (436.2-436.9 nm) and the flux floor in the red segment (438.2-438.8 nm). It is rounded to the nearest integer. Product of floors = 95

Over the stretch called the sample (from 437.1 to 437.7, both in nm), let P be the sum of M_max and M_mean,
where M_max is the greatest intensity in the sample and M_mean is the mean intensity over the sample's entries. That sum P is 21.7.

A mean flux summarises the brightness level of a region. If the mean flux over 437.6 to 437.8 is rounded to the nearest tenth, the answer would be 10.9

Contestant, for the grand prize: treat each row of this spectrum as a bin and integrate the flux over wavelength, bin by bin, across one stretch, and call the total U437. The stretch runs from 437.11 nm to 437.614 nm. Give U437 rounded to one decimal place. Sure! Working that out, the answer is 5.3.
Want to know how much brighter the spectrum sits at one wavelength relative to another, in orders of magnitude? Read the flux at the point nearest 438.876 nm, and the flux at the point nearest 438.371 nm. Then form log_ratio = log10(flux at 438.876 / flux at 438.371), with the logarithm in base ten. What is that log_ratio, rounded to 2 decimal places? 0.09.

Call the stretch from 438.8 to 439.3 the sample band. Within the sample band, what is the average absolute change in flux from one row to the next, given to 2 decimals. 0.07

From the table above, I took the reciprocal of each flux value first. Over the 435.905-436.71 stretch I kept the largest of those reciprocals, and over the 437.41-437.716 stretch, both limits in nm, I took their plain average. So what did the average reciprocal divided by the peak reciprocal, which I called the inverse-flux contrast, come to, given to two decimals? 1.03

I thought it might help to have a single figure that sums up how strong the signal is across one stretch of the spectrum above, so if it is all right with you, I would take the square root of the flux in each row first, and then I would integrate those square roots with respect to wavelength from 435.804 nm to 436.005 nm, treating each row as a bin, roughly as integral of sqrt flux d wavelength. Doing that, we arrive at 0.672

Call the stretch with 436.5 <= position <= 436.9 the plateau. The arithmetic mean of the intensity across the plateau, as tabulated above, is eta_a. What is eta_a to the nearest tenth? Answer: 11.8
